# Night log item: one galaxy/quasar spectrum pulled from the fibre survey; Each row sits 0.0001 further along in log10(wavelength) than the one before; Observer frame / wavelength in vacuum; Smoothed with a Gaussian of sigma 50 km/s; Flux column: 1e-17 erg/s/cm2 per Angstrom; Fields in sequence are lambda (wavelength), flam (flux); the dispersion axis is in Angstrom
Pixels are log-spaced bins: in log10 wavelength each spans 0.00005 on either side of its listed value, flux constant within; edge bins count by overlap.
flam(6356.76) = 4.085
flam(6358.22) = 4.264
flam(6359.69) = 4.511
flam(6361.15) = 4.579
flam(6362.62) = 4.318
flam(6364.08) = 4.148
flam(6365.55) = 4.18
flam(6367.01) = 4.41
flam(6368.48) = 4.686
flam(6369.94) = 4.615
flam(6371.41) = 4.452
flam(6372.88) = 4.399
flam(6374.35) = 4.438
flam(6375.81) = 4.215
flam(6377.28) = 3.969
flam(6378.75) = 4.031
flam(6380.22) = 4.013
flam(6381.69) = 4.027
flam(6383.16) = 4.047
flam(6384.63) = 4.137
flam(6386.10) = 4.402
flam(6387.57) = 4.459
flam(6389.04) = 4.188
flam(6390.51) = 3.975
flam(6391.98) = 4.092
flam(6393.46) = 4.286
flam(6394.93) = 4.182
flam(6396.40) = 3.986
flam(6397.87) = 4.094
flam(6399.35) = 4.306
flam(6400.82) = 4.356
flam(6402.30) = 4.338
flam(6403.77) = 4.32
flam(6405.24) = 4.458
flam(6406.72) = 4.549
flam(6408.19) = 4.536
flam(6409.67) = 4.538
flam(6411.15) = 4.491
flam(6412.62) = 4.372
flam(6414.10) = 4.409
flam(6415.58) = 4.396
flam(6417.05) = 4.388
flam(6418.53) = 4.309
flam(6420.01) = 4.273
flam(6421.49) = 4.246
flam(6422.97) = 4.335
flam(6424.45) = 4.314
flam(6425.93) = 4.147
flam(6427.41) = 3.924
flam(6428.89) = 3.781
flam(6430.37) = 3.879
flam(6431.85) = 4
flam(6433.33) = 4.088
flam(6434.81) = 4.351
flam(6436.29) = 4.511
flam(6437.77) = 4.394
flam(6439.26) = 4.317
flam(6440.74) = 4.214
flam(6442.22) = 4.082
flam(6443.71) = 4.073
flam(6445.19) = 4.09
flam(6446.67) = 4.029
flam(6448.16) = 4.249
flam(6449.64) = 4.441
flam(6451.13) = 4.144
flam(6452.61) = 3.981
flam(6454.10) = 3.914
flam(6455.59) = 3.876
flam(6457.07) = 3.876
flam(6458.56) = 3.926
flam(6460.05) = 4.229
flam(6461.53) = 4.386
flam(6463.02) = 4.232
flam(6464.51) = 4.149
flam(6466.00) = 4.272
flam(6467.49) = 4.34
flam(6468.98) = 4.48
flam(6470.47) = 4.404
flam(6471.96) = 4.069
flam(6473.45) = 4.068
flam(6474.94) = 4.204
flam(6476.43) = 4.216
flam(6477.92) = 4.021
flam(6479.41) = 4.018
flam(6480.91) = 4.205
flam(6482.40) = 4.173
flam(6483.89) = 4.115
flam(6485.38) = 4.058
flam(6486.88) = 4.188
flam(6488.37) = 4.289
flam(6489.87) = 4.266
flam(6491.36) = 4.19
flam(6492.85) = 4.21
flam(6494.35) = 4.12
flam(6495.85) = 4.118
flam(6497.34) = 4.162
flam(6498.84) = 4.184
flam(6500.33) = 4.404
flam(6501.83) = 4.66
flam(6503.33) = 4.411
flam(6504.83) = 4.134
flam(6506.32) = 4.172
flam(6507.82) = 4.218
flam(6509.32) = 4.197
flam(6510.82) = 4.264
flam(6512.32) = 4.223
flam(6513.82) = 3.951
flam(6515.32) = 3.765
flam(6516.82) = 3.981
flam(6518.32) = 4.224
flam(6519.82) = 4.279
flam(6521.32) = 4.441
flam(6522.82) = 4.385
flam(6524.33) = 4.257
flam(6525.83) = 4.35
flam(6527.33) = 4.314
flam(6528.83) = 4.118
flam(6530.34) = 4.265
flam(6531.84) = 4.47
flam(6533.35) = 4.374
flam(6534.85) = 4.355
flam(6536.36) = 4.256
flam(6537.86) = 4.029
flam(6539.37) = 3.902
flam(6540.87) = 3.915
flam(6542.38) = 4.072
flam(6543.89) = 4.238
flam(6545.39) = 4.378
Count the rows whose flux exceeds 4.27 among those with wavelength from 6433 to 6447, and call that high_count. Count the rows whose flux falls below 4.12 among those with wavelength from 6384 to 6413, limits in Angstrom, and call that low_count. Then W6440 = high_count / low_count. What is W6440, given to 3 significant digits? 1.00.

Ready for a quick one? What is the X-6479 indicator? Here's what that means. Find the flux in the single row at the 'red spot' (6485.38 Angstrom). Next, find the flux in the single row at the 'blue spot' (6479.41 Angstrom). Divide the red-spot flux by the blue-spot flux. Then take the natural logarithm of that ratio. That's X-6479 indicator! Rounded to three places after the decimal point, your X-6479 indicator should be 0.010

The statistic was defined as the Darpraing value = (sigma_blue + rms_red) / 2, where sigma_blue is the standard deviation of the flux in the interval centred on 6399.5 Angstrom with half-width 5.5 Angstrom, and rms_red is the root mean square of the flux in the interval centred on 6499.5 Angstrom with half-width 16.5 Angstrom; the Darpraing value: 2.17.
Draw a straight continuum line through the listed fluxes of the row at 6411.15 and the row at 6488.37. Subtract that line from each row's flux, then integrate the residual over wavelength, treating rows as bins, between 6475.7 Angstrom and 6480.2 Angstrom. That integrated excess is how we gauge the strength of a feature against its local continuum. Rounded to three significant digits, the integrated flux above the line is -1.04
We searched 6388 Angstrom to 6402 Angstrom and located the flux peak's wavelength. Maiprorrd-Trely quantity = 6400.82 Angstrom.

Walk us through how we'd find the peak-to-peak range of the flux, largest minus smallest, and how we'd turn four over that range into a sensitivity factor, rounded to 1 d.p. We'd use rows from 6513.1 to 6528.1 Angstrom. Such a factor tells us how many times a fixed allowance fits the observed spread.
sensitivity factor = 5.9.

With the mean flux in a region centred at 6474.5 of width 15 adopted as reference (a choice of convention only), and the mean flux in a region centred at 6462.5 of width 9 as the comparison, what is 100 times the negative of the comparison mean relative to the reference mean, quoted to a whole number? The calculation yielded -100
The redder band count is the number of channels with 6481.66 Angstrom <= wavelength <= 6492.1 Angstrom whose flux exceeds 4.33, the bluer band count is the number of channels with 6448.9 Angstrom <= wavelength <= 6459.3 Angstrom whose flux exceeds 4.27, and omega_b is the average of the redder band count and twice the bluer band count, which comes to 1.0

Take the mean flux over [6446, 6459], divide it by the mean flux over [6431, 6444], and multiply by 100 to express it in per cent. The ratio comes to 96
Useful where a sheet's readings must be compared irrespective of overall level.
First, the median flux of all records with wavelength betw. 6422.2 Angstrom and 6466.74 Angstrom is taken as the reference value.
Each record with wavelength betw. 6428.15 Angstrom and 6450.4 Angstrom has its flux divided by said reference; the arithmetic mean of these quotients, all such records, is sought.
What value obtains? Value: 1.01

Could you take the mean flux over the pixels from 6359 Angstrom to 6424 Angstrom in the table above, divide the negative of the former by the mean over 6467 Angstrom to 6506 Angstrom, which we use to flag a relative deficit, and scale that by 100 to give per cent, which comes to -102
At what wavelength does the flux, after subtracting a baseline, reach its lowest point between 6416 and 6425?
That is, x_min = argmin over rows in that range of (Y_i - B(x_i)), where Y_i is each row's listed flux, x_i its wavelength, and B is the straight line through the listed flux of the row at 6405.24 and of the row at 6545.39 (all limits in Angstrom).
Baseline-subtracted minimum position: 6421.49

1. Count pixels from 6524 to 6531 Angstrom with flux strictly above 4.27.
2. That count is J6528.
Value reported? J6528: 2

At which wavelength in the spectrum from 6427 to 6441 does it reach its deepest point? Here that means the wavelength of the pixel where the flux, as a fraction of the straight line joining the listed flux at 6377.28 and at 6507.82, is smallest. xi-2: 6428.89 Angstrom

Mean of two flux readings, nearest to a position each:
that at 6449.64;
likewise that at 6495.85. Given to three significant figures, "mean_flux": 4.28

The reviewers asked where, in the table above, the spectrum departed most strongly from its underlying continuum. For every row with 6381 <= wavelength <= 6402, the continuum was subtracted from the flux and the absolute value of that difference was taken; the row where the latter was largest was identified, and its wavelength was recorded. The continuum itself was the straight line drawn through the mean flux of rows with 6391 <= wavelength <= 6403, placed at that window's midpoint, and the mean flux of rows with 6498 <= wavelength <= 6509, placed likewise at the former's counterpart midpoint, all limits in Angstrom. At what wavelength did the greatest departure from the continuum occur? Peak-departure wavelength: 6387.57 Angstrom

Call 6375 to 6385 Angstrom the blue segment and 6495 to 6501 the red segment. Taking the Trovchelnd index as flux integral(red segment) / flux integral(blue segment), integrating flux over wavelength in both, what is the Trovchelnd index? 0.6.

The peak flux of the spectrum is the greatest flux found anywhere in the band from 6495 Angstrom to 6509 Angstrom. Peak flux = 4.66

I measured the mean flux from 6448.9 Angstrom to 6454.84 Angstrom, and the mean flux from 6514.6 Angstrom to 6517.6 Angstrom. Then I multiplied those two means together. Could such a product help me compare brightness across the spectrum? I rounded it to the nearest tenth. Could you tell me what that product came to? 16.0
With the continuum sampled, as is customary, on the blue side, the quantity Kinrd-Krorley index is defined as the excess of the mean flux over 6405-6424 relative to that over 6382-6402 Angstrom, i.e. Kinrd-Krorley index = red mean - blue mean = 0.21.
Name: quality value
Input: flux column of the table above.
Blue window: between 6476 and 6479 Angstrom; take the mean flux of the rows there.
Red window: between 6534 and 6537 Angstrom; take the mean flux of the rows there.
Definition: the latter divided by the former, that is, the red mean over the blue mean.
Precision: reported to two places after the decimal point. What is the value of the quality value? 1.05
